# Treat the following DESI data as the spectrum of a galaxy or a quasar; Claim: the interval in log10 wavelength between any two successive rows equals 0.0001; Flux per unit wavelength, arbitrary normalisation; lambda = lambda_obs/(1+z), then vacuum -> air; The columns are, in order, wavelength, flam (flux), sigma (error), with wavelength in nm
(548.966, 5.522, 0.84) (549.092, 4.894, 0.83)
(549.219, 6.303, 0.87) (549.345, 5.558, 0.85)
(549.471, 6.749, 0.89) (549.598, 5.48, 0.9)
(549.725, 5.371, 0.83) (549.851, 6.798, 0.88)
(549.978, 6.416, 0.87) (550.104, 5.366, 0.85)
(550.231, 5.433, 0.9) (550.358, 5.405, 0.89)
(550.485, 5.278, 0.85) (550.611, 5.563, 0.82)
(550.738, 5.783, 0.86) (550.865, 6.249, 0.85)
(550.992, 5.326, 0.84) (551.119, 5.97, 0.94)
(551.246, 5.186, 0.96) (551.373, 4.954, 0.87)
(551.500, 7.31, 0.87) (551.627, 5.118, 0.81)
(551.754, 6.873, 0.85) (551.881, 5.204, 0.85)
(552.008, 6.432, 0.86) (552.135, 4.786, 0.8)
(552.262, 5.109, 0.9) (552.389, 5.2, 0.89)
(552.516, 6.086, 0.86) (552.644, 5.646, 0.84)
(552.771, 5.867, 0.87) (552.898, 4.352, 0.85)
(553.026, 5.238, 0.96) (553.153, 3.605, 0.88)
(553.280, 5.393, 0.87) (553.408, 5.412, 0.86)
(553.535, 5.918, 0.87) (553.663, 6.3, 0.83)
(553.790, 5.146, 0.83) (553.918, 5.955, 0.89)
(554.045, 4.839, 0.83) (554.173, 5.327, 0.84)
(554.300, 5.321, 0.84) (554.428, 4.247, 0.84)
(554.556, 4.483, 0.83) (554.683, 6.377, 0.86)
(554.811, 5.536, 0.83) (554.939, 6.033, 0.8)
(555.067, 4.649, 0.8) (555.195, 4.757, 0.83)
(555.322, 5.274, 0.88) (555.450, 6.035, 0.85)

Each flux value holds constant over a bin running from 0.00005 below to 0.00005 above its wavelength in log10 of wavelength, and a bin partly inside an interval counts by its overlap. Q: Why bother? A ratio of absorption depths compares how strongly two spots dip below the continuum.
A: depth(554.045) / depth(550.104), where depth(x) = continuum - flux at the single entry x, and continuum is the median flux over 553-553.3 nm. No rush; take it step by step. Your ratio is -3.12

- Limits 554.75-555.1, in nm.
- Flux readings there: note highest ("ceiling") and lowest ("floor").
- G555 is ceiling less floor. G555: 1.38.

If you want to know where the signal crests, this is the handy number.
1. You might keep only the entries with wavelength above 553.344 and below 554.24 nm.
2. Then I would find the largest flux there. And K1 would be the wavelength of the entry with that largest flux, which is 553.663 nm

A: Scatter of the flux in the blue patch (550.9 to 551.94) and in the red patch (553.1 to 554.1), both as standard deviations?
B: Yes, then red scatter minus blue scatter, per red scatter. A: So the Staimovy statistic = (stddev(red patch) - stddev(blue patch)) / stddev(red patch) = -0.1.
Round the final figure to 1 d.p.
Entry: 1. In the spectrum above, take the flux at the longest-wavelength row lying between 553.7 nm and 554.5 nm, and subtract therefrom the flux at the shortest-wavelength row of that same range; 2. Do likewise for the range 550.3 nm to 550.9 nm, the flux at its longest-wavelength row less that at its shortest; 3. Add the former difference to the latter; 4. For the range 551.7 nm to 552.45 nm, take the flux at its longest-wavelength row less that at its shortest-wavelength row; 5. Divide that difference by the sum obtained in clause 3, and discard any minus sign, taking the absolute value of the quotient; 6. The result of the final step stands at 30.4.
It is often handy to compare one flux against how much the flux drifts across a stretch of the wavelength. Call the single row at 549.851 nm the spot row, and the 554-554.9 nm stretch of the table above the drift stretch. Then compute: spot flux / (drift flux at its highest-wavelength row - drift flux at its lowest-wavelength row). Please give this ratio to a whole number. 10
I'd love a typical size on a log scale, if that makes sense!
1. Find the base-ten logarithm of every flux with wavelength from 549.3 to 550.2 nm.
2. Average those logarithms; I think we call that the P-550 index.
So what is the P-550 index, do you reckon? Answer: 0.773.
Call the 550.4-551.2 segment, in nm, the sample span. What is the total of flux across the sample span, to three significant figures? 34.2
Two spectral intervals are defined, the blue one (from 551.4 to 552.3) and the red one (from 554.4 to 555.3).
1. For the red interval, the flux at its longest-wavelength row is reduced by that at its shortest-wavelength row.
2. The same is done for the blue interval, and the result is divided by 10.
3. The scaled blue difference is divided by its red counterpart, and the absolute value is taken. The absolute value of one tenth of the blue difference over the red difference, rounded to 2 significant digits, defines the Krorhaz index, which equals 0.43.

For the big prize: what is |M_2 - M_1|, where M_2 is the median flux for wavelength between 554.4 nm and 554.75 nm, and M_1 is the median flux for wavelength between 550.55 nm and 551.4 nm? 1.08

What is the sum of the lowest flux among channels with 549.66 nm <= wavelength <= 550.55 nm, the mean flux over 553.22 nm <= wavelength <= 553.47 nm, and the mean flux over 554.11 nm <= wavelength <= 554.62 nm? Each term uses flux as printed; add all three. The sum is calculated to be 15.5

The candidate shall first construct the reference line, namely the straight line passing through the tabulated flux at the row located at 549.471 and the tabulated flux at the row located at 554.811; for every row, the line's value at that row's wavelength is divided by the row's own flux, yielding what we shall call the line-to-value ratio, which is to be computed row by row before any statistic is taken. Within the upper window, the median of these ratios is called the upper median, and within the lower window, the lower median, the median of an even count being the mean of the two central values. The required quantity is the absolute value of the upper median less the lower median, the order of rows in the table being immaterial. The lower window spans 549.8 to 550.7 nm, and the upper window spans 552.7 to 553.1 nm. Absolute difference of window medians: 0.076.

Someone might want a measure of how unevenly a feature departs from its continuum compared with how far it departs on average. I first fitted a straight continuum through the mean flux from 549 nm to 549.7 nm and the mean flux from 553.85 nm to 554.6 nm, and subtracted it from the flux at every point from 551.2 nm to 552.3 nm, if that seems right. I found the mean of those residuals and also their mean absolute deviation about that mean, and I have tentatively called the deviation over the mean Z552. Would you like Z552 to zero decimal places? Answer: 3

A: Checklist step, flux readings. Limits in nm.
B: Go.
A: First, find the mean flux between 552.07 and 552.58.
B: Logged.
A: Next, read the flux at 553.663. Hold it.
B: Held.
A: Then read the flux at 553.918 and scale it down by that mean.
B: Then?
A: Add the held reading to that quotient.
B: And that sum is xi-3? 7.42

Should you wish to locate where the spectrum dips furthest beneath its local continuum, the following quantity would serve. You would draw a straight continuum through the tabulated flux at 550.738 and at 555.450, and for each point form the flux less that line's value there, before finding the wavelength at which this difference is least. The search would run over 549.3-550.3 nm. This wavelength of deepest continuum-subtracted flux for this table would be 550.104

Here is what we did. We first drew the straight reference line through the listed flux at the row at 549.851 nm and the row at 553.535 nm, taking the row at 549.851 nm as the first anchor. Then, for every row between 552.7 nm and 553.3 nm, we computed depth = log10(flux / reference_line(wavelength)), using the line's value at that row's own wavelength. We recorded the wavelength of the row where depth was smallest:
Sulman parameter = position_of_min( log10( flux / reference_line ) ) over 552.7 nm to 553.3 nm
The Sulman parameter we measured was 553.153 nm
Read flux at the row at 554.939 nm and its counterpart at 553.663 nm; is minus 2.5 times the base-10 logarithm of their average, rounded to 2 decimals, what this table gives -1.98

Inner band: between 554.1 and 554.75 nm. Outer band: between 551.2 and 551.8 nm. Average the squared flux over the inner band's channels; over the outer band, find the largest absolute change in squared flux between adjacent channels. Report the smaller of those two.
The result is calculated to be 27.1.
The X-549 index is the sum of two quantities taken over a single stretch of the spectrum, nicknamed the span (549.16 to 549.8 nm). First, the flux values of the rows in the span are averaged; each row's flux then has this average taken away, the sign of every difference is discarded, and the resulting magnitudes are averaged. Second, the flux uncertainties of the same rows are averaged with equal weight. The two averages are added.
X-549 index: 1.38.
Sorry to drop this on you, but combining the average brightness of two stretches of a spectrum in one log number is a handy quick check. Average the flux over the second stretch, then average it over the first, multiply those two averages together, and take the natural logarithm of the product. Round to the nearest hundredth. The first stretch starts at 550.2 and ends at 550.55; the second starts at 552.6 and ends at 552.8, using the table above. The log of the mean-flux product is 3.43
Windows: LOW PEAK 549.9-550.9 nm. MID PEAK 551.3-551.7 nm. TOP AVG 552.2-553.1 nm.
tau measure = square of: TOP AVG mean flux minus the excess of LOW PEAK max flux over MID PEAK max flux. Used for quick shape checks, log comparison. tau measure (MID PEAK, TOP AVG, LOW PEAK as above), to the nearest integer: 39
